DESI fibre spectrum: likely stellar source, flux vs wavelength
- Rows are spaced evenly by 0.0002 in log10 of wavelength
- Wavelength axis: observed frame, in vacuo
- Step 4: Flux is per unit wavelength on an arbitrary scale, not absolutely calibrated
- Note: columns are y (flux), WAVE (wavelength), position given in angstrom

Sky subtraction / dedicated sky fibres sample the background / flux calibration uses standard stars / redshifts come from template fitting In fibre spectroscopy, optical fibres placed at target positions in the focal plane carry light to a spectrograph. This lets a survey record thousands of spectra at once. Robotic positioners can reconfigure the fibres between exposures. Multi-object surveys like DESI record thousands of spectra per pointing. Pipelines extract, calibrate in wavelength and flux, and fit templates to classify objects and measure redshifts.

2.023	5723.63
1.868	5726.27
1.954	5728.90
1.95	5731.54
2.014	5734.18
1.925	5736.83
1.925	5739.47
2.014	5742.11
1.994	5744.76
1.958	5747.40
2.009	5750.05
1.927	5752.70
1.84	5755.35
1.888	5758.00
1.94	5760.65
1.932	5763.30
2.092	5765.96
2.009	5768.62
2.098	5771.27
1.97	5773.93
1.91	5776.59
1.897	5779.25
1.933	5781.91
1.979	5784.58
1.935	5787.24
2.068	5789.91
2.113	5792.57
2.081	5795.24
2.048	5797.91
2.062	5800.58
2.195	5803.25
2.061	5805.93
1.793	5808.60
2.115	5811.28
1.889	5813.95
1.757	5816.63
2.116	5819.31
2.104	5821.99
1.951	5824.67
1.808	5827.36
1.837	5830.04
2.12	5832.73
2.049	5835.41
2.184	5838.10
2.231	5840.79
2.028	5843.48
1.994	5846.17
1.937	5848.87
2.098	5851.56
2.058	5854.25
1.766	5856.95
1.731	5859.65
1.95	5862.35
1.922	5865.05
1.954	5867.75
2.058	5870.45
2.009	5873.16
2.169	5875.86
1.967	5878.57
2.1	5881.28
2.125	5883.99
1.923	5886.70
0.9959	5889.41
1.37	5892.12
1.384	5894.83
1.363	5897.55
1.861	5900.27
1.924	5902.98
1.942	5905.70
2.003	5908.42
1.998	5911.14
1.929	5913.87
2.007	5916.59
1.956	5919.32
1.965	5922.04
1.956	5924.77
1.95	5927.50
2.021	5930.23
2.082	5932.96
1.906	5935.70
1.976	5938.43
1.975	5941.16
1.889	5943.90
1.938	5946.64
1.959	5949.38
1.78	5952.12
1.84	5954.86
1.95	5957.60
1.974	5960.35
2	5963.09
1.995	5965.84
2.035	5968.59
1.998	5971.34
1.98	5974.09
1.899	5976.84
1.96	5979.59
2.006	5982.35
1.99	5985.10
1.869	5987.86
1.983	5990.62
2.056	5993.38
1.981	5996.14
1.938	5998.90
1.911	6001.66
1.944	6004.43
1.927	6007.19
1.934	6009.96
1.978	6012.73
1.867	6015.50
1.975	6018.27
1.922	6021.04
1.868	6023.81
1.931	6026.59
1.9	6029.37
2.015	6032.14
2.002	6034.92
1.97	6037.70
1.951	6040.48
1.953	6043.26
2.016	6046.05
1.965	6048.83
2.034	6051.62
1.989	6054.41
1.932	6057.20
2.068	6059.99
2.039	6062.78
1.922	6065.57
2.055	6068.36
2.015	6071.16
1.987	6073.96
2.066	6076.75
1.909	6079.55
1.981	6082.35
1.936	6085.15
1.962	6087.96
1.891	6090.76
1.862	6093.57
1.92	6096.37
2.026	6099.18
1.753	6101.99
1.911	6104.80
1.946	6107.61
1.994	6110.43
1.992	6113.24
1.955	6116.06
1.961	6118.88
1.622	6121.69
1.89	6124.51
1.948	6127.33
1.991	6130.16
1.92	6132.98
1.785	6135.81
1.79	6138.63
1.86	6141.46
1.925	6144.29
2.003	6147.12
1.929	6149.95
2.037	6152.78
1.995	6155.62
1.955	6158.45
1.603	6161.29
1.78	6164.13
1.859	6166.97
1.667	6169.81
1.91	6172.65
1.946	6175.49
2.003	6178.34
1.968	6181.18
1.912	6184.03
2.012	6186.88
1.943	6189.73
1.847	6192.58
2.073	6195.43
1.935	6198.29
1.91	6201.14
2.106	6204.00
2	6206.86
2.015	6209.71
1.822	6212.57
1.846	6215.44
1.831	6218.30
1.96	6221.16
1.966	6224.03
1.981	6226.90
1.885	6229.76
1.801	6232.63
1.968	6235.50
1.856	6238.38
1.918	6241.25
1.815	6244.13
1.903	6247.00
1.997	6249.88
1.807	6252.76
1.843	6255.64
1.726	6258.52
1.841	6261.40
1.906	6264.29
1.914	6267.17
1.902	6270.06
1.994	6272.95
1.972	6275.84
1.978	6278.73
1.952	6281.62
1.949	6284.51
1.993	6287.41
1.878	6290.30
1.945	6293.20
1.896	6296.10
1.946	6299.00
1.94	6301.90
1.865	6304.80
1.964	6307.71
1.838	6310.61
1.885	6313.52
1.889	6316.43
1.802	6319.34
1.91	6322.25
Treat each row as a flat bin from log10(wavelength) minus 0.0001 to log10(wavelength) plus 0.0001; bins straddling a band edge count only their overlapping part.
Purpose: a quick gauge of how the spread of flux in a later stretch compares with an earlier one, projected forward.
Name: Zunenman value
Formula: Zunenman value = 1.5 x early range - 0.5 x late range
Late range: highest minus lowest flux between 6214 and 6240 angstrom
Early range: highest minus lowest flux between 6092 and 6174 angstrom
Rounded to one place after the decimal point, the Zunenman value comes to 0.6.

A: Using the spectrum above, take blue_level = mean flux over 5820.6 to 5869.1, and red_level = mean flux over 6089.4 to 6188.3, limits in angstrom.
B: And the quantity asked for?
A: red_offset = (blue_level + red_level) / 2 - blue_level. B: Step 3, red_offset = -0.04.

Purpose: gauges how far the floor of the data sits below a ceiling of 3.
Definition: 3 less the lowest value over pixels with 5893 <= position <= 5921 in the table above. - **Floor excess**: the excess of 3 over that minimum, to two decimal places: 1.64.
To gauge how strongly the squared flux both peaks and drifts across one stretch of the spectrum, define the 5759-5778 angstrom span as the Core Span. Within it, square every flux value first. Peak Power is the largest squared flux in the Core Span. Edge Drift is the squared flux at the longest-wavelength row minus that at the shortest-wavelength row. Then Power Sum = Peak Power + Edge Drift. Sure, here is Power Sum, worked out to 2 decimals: 4.29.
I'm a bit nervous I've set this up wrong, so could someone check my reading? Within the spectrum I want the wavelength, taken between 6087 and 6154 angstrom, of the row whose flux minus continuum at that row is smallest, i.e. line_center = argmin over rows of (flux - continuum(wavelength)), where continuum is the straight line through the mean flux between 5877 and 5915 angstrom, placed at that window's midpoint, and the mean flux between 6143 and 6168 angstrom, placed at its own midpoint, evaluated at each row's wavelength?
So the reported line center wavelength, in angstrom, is 6121.69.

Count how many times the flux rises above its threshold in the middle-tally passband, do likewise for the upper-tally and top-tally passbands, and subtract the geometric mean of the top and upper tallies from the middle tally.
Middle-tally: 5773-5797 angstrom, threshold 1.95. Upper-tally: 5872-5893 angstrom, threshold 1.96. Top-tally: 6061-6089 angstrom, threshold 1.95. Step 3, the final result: -1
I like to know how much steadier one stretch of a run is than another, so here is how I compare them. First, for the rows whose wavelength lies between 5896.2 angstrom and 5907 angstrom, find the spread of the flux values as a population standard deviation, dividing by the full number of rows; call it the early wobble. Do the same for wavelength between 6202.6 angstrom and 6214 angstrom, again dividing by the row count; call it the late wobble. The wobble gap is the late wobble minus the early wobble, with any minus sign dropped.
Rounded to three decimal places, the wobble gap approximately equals 0.135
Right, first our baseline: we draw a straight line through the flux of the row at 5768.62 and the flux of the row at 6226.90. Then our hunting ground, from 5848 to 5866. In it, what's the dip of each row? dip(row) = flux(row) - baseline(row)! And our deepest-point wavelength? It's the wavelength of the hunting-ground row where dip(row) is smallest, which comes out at 5859.65 angstrom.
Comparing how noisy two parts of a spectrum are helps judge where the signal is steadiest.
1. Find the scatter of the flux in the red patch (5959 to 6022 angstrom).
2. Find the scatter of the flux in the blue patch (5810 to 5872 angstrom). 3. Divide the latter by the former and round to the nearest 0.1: 2.9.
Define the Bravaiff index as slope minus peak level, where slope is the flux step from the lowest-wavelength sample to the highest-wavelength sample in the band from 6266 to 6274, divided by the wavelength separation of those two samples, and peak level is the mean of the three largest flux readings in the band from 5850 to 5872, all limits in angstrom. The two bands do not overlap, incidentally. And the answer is -2.06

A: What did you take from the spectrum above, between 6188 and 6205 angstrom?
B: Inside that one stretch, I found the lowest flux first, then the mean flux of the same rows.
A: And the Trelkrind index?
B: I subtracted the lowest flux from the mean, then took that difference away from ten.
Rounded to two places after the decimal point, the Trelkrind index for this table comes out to 9.88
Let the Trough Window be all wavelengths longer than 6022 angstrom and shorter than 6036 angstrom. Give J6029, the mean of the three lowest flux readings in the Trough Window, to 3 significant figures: 1.90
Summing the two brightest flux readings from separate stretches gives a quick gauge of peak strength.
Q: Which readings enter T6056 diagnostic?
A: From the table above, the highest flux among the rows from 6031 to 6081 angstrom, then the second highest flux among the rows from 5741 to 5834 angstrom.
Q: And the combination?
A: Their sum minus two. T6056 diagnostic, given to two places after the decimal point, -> 2.19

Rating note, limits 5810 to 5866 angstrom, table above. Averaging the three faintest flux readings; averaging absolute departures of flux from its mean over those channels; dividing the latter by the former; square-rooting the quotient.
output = 0.264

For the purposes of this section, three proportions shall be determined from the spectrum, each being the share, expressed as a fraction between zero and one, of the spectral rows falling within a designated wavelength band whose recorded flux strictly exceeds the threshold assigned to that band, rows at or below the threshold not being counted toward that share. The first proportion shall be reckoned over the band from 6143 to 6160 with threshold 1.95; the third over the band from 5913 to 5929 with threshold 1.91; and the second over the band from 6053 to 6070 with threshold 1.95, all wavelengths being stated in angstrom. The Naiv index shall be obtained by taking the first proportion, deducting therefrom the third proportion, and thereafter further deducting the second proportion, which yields -1.0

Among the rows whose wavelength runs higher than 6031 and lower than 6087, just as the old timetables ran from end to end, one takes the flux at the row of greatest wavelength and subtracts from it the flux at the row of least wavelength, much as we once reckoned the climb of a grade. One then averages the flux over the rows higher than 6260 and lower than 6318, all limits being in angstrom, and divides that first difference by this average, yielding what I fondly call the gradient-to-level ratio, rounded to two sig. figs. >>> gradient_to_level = -0.041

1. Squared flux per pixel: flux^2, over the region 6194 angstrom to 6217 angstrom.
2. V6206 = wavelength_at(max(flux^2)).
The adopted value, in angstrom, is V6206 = 6204.00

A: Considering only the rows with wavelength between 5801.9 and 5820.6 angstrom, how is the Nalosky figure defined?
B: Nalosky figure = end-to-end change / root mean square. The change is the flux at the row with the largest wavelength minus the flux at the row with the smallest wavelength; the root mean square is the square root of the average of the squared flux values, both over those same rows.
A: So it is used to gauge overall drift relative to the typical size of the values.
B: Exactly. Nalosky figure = -0.040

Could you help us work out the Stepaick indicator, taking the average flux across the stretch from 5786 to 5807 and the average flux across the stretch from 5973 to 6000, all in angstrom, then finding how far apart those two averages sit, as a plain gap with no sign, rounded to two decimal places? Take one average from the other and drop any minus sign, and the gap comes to 0.10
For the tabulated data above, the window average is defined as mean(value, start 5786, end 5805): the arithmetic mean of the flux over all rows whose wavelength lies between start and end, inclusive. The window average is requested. 2.07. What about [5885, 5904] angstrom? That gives 1.55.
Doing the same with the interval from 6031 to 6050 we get 1.98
